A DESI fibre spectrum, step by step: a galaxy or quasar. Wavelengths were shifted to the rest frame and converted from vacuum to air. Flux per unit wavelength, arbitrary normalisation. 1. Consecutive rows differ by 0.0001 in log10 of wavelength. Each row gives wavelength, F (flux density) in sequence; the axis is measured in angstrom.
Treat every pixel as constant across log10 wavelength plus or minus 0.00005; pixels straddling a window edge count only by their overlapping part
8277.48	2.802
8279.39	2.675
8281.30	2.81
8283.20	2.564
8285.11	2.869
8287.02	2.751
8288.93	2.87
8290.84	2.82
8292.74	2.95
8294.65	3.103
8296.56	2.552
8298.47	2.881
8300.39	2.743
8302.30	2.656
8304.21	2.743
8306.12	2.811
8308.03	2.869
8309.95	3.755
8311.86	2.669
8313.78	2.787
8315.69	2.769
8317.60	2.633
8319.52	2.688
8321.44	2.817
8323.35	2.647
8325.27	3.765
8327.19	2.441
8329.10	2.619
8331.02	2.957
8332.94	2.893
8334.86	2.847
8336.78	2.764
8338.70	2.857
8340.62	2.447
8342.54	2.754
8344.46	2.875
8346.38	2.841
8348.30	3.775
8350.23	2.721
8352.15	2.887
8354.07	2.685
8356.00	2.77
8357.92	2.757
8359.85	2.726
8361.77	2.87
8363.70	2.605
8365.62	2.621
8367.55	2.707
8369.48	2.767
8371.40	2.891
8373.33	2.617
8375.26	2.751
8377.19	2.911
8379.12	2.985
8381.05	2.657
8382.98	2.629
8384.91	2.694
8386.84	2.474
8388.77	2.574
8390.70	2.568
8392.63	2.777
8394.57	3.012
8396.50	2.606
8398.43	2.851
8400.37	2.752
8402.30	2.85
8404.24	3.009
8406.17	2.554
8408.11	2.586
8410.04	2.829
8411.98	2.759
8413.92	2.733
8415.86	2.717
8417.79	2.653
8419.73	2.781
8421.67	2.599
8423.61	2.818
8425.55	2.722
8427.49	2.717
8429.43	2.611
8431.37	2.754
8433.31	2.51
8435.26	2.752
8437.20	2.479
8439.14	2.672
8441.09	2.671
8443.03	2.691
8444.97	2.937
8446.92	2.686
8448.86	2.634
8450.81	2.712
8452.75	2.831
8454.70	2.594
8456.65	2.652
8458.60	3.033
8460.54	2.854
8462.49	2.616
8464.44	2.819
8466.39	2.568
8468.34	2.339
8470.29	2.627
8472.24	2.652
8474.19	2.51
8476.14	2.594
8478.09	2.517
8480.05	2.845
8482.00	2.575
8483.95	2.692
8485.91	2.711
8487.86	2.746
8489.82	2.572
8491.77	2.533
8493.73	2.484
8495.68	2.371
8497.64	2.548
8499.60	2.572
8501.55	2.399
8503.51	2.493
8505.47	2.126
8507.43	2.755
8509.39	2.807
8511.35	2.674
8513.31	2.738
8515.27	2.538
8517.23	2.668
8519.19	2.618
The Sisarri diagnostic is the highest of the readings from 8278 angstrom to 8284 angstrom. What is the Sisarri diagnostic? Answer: 2.81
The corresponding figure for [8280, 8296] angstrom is 3.103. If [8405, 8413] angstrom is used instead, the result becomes 2.829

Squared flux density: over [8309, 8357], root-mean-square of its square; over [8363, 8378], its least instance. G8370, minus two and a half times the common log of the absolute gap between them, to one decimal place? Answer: -0.7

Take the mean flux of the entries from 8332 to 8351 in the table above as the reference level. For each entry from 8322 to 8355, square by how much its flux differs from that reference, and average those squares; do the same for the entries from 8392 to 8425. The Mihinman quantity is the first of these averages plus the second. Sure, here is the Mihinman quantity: 0.16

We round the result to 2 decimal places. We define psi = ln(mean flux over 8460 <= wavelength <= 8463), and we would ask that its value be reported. 1.01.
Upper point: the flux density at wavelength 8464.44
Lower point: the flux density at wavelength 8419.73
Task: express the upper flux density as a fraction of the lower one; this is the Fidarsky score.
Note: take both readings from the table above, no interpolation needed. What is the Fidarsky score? 1.01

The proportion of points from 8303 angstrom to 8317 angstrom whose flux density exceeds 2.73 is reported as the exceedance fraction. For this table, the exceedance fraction 0.9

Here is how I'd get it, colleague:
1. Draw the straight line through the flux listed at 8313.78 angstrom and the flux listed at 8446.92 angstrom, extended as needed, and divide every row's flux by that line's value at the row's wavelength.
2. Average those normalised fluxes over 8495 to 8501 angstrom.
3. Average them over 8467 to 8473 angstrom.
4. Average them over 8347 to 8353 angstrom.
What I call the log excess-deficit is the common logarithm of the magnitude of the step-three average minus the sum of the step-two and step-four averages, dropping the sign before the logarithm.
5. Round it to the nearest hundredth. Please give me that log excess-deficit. 0.05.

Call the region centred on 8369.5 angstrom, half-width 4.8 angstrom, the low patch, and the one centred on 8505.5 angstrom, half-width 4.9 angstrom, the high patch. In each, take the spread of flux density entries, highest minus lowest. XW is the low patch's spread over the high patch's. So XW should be 0.4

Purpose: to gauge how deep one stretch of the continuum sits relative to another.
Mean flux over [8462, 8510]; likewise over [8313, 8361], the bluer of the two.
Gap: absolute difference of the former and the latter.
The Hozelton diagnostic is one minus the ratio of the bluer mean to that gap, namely -10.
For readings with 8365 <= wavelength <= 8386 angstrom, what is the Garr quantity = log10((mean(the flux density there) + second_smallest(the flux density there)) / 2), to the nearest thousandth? 0.429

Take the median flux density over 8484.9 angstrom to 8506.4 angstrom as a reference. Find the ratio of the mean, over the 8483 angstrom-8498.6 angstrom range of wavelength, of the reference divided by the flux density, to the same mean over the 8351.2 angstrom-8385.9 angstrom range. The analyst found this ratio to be 1.066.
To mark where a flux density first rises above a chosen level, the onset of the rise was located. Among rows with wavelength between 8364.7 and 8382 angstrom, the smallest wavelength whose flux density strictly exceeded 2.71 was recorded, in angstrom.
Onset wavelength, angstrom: 8369.48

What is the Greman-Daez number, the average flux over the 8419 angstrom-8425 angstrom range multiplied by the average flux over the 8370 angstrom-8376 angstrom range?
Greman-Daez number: 7.5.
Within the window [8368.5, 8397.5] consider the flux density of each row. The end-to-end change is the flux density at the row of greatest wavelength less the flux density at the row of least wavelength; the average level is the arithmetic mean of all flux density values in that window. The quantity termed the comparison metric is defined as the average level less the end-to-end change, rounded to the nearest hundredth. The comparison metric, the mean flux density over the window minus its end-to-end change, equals 2.89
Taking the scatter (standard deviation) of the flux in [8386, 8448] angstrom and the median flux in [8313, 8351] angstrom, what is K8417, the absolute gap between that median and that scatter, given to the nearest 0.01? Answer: 2.64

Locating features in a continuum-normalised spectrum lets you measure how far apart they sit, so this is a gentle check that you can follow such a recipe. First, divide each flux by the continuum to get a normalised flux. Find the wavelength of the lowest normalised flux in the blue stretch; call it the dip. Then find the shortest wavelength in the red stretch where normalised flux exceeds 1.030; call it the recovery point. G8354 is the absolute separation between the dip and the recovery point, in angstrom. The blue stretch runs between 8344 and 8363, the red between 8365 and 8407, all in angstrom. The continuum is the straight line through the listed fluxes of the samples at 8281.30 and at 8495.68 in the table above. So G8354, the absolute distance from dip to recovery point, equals 15.4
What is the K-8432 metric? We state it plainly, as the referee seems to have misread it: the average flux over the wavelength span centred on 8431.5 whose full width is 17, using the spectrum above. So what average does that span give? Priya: 2.67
